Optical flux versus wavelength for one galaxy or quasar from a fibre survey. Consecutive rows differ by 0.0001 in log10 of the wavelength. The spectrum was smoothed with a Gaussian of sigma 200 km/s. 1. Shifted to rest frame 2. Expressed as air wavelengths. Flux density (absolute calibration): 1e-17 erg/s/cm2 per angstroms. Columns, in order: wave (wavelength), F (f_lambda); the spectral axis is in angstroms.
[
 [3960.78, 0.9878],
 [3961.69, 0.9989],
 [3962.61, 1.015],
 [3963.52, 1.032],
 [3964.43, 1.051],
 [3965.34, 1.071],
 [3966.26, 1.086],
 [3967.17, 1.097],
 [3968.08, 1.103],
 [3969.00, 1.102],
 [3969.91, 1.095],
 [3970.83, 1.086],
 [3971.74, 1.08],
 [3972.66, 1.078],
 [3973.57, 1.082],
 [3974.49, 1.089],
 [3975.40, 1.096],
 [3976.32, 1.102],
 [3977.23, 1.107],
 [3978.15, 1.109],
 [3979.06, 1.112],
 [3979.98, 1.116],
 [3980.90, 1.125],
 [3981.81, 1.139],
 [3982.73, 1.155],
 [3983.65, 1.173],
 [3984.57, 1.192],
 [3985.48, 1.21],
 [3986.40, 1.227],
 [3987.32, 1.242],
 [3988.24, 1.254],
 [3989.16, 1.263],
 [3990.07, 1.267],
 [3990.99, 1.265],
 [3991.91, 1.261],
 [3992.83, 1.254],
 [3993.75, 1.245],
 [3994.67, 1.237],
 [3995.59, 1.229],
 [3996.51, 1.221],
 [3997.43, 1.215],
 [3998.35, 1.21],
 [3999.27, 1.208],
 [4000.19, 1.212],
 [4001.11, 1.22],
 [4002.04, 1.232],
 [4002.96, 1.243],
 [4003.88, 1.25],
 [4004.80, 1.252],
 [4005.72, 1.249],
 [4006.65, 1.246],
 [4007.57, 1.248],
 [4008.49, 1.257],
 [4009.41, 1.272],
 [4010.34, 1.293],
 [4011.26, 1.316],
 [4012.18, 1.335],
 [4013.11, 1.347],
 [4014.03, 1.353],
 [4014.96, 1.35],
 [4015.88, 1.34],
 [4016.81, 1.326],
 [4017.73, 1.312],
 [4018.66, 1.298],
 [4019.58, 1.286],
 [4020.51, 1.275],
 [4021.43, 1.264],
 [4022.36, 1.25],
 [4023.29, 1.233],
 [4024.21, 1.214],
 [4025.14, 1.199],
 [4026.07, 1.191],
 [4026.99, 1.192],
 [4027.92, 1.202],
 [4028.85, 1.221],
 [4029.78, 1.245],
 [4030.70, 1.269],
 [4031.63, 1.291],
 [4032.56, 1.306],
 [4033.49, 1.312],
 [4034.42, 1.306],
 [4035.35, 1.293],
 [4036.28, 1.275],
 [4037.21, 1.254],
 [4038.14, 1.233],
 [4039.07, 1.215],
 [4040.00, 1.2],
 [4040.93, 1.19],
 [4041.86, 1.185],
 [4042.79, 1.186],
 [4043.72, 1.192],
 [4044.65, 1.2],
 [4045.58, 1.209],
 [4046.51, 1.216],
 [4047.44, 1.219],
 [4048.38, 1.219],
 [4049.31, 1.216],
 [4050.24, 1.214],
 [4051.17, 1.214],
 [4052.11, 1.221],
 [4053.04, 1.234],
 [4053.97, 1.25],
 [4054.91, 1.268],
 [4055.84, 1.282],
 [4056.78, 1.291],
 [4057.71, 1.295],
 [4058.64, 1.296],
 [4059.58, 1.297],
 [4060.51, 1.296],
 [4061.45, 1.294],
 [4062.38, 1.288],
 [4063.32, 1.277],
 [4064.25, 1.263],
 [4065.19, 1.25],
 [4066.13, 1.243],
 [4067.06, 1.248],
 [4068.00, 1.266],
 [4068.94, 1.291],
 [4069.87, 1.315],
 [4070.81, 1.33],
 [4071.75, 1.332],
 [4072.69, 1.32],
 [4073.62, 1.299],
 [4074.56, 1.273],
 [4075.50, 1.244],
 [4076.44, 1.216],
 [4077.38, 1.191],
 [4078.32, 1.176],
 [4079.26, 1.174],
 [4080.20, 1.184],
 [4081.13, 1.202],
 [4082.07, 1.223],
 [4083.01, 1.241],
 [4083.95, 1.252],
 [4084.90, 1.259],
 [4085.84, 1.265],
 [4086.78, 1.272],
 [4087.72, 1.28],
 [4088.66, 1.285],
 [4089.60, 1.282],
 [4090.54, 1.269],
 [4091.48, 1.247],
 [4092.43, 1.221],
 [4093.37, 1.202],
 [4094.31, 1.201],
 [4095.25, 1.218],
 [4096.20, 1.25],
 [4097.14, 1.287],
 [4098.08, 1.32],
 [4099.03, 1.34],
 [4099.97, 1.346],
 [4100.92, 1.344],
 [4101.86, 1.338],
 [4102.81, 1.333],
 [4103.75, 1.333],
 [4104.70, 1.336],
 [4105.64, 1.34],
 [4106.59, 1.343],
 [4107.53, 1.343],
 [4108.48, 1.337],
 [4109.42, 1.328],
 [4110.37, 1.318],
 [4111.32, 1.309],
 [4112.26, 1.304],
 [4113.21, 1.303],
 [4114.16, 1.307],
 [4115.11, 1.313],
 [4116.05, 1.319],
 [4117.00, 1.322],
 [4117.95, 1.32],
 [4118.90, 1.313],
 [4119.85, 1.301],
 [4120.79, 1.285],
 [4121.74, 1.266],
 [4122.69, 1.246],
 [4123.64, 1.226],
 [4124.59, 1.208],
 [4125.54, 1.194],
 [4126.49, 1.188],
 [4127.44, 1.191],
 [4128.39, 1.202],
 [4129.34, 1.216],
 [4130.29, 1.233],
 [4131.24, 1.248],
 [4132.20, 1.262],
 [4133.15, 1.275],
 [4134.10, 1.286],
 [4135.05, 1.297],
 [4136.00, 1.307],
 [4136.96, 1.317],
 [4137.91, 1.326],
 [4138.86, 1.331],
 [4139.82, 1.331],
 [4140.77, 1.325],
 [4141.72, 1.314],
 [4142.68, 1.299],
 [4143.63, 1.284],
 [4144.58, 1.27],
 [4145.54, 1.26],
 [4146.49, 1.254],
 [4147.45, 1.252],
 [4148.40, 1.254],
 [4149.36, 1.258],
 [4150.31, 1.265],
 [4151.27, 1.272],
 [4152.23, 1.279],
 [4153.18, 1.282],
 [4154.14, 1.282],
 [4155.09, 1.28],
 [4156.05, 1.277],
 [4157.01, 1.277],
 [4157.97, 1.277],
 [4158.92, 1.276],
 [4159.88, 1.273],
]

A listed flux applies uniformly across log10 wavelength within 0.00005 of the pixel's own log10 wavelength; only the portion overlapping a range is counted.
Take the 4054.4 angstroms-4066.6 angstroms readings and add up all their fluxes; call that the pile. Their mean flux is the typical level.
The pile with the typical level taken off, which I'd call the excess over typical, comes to 15.4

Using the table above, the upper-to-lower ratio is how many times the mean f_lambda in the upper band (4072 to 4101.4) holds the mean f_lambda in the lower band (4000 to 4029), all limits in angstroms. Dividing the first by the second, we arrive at 0.99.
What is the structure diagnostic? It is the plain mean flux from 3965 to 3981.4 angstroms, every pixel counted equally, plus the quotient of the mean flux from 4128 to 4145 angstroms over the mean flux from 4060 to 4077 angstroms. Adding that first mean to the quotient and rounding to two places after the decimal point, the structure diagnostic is 2.10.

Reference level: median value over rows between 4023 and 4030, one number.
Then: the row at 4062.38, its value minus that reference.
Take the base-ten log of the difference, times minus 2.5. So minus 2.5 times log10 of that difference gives 2.7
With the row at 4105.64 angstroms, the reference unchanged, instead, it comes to 2.2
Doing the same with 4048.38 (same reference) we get 4.9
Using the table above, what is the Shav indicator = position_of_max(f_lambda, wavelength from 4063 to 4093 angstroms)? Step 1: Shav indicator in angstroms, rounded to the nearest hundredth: 4071.75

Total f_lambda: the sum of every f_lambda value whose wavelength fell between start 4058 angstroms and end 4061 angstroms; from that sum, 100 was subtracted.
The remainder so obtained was -96.1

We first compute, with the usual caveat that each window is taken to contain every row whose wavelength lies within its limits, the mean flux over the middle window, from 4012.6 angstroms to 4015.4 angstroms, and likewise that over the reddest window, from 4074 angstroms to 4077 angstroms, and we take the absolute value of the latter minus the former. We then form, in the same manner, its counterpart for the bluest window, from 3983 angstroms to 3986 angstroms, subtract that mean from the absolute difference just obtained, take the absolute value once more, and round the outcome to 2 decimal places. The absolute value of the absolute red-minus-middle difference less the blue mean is 1.09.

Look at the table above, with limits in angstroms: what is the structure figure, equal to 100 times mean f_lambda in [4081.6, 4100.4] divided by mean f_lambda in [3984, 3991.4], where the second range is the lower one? 102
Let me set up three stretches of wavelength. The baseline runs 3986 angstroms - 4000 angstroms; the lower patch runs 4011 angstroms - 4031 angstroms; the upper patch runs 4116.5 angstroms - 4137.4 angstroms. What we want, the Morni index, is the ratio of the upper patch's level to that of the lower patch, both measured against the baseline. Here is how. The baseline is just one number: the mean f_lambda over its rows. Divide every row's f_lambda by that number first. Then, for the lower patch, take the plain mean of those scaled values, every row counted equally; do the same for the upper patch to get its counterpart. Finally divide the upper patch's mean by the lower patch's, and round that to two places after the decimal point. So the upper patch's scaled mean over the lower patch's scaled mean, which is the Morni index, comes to 0.99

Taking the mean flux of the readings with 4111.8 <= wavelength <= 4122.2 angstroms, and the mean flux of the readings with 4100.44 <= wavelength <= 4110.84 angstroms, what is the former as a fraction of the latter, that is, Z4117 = 0.98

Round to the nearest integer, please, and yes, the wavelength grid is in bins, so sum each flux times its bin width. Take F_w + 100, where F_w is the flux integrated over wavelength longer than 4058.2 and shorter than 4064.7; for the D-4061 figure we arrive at 108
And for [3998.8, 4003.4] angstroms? 106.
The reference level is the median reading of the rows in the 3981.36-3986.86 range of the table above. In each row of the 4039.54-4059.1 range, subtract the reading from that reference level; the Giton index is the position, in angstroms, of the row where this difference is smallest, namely 4058.64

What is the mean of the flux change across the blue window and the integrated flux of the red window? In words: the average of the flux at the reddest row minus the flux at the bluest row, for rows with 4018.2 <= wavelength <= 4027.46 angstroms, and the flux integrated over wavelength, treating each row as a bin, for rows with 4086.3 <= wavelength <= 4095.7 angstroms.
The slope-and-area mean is 5.82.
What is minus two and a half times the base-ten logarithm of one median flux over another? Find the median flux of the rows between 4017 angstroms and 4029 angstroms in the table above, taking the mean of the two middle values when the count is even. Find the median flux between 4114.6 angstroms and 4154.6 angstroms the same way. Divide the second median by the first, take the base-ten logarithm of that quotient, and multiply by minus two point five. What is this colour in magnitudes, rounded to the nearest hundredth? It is -0.04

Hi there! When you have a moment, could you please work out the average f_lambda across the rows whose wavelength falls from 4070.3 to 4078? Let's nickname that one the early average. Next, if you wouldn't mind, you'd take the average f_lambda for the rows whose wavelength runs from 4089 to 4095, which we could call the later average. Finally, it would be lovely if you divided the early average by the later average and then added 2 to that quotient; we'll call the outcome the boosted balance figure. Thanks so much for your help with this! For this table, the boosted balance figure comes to 3.03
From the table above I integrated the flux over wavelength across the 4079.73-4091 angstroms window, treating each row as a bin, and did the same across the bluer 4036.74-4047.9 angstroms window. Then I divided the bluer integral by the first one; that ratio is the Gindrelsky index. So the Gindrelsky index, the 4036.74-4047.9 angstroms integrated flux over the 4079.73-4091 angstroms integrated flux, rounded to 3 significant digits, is 0.956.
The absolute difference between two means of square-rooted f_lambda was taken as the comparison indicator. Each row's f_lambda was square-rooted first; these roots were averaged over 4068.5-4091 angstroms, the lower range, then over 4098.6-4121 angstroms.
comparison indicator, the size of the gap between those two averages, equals 0.030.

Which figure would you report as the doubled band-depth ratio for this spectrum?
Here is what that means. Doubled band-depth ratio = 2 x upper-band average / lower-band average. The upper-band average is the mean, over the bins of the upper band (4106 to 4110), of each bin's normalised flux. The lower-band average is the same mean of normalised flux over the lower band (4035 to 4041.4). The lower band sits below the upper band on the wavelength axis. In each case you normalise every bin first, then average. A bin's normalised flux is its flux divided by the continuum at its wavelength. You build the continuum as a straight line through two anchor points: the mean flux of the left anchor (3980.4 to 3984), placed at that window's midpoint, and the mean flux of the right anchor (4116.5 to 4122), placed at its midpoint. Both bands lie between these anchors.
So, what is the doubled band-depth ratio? 2.03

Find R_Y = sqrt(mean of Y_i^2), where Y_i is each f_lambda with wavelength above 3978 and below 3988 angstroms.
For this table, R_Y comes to 1.16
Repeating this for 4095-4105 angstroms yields 1.31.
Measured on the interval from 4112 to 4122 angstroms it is 1.30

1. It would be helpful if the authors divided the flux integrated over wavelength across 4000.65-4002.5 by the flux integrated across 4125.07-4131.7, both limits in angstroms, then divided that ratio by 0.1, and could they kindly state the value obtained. 3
